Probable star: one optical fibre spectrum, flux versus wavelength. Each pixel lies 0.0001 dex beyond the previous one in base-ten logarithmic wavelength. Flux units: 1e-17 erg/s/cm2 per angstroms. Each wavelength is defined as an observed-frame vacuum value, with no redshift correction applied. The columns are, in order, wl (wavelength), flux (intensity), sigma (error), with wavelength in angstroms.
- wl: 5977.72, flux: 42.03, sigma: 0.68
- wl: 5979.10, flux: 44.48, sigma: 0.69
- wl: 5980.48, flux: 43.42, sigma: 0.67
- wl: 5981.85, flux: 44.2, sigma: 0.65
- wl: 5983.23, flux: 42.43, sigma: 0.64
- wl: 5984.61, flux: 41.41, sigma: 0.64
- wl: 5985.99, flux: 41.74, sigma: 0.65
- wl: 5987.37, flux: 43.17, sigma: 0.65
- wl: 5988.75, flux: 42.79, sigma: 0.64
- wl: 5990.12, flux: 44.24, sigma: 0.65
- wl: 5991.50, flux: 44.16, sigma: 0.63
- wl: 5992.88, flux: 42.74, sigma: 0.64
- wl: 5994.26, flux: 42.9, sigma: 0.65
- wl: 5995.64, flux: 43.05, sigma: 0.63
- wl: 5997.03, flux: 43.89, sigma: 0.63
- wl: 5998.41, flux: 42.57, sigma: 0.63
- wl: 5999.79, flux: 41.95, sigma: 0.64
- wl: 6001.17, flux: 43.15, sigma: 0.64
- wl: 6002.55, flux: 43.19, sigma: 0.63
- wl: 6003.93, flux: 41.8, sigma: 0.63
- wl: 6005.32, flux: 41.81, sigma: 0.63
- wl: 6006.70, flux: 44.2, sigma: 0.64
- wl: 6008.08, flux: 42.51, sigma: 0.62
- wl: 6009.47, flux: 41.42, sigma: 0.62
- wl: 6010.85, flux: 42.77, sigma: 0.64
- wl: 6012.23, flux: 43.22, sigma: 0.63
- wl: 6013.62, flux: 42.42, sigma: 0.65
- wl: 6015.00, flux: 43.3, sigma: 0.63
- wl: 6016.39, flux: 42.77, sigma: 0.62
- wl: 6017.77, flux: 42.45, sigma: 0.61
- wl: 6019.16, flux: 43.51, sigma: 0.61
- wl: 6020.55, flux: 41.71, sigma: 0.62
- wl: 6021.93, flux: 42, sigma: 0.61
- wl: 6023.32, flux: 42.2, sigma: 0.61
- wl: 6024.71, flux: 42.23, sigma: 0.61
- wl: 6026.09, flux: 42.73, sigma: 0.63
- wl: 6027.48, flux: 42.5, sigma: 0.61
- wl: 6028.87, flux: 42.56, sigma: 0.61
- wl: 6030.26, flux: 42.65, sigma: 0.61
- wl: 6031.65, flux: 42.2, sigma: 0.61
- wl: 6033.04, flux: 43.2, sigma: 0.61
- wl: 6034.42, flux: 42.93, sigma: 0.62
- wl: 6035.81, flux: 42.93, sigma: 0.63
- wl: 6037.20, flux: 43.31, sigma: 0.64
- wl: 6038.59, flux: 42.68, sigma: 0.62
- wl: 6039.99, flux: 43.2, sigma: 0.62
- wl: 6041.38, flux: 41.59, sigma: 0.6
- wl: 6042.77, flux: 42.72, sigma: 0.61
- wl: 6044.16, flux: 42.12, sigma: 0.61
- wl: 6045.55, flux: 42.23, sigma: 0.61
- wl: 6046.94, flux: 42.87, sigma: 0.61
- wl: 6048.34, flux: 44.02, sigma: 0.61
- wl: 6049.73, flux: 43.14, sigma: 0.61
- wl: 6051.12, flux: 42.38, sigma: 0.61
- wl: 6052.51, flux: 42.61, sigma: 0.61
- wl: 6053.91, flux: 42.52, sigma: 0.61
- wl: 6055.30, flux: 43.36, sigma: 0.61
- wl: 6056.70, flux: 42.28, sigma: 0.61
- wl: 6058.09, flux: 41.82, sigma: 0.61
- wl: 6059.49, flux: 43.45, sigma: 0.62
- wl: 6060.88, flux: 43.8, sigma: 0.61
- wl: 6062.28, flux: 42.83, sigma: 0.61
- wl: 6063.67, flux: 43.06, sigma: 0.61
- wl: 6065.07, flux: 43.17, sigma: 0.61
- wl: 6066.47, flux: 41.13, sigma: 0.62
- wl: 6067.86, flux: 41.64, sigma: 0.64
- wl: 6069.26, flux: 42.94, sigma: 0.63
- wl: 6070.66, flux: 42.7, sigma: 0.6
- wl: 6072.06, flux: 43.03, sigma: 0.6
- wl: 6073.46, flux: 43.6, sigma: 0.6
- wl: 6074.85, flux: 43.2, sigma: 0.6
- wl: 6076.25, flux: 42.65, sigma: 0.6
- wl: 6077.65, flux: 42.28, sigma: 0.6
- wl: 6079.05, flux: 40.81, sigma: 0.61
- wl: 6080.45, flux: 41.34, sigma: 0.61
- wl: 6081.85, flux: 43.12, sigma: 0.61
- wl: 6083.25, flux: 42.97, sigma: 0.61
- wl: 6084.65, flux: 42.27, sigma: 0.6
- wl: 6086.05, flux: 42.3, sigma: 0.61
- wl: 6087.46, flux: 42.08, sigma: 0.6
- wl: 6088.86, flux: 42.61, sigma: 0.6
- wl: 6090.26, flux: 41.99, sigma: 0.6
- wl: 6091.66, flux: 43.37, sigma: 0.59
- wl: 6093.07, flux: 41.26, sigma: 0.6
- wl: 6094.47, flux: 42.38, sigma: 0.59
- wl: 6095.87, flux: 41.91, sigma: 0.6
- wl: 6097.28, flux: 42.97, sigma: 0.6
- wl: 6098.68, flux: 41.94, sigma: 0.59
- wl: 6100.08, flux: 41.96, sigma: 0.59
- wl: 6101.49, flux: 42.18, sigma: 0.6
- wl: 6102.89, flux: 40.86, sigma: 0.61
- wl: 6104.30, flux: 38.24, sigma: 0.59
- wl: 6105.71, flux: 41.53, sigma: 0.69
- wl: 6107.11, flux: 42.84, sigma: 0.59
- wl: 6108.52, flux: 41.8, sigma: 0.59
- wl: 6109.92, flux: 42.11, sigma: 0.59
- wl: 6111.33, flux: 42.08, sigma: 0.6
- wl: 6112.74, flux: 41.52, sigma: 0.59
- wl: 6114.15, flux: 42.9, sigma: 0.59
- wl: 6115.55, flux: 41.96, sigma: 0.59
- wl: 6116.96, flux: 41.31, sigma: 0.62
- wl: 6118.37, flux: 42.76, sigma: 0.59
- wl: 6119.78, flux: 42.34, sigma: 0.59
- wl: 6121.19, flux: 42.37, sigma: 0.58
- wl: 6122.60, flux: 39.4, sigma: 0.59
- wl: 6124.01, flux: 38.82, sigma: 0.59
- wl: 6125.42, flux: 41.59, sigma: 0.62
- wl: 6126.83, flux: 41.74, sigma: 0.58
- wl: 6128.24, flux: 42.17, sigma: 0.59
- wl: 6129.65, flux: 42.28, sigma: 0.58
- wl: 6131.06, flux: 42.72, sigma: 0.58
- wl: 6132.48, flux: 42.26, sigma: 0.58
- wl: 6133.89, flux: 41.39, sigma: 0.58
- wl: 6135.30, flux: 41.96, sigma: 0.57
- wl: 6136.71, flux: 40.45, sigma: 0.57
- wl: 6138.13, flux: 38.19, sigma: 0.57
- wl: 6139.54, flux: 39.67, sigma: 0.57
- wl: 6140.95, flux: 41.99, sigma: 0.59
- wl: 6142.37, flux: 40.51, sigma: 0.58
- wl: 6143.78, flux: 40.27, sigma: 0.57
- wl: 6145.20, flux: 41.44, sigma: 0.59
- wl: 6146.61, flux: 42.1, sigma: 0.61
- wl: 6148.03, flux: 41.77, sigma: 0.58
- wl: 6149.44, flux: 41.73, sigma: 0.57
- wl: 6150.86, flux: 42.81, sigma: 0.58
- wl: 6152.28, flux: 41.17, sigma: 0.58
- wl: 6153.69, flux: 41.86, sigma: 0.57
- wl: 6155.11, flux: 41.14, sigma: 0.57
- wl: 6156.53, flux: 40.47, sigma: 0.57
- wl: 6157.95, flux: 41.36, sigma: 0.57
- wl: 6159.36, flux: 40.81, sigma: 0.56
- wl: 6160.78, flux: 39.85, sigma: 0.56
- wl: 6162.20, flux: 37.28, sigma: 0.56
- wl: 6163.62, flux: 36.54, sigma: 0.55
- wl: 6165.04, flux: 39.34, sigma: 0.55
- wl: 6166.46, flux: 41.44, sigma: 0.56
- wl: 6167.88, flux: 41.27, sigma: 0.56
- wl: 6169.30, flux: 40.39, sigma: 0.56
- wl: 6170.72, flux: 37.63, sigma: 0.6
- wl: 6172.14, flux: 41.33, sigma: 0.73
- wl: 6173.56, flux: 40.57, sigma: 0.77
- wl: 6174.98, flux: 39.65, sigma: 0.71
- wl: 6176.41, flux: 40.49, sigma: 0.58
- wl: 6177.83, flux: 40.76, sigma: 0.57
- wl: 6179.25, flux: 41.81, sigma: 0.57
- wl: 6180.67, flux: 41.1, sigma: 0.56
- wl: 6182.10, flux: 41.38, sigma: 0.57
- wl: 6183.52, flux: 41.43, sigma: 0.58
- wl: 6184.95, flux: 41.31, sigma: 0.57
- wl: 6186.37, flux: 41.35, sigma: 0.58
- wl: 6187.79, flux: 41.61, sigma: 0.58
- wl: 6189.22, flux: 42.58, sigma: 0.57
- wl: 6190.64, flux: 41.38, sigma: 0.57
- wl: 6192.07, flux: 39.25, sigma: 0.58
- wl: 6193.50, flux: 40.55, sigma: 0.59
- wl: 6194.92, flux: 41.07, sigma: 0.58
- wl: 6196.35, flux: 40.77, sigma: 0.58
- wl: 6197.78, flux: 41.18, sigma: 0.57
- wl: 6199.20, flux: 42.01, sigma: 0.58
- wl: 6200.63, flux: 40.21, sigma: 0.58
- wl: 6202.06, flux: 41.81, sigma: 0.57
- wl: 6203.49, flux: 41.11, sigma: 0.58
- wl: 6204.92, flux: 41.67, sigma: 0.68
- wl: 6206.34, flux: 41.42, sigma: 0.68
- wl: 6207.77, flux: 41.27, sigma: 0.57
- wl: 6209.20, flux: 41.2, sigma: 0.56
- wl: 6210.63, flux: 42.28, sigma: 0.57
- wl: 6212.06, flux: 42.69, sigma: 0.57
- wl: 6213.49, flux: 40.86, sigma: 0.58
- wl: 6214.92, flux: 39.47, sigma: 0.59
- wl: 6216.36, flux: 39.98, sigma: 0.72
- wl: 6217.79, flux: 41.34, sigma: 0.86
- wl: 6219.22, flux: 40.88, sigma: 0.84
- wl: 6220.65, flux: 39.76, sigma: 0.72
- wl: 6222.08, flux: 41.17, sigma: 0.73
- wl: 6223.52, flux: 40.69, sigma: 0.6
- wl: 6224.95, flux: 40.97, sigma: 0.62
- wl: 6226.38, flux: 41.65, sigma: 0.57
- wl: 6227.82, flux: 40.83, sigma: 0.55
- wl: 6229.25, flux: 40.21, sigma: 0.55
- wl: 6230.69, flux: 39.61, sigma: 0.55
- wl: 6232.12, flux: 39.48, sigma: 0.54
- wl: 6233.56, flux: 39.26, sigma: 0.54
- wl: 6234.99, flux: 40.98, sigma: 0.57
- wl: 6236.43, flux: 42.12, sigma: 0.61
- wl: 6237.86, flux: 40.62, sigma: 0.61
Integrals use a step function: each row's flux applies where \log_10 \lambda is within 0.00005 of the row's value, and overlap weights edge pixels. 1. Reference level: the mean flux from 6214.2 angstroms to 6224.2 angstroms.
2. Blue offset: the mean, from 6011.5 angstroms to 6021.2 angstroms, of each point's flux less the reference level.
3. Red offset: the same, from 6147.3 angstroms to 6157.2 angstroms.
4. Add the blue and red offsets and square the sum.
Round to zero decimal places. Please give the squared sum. 12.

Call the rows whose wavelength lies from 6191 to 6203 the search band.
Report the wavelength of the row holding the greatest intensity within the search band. 6199.20 angstroms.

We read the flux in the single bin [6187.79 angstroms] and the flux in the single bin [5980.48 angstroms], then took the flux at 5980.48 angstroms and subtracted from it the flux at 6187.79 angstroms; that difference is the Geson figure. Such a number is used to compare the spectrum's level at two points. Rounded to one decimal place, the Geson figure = 1.8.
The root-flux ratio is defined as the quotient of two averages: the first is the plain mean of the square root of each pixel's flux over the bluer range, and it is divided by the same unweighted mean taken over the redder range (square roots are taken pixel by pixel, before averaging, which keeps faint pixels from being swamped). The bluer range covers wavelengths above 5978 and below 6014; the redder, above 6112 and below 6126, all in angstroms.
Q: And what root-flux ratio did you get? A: 1.02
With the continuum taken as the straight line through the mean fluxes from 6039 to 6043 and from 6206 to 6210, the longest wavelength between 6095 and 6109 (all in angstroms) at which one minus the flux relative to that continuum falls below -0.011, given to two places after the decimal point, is 6107.11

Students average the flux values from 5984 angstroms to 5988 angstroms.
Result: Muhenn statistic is 42.1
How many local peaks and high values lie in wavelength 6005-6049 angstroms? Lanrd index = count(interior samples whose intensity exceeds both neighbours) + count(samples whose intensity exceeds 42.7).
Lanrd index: 25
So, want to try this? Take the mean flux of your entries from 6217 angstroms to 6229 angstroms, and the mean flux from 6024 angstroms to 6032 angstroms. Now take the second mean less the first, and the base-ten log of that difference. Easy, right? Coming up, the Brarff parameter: 0.20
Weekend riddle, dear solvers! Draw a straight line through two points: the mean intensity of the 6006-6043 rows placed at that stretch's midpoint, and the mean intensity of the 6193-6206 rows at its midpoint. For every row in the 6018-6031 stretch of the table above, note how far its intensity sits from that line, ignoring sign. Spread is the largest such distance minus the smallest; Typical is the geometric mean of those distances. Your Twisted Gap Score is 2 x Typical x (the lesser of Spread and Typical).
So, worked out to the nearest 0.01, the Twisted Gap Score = 0.12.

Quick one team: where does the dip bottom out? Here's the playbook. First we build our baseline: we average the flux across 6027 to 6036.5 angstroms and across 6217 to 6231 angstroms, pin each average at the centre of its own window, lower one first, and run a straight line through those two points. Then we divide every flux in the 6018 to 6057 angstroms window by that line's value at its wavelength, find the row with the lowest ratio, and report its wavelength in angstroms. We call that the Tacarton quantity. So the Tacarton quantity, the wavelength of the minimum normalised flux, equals 6020.55 angstroms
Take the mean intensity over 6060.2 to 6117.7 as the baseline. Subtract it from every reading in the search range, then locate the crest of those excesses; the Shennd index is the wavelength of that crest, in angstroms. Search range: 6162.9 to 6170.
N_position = 6166.46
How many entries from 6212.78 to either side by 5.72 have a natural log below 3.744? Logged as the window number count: 6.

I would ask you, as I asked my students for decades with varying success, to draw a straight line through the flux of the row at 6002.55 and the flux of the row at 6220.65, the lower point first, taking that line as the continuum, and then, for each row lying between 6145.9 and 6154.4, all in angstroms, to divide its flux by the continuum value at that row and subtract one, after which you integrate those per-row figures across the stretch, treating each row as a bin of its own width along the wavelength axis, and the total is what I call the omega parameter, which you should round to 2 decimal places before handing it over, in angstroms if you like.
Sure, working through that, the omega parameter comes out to 0.22 angstroms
